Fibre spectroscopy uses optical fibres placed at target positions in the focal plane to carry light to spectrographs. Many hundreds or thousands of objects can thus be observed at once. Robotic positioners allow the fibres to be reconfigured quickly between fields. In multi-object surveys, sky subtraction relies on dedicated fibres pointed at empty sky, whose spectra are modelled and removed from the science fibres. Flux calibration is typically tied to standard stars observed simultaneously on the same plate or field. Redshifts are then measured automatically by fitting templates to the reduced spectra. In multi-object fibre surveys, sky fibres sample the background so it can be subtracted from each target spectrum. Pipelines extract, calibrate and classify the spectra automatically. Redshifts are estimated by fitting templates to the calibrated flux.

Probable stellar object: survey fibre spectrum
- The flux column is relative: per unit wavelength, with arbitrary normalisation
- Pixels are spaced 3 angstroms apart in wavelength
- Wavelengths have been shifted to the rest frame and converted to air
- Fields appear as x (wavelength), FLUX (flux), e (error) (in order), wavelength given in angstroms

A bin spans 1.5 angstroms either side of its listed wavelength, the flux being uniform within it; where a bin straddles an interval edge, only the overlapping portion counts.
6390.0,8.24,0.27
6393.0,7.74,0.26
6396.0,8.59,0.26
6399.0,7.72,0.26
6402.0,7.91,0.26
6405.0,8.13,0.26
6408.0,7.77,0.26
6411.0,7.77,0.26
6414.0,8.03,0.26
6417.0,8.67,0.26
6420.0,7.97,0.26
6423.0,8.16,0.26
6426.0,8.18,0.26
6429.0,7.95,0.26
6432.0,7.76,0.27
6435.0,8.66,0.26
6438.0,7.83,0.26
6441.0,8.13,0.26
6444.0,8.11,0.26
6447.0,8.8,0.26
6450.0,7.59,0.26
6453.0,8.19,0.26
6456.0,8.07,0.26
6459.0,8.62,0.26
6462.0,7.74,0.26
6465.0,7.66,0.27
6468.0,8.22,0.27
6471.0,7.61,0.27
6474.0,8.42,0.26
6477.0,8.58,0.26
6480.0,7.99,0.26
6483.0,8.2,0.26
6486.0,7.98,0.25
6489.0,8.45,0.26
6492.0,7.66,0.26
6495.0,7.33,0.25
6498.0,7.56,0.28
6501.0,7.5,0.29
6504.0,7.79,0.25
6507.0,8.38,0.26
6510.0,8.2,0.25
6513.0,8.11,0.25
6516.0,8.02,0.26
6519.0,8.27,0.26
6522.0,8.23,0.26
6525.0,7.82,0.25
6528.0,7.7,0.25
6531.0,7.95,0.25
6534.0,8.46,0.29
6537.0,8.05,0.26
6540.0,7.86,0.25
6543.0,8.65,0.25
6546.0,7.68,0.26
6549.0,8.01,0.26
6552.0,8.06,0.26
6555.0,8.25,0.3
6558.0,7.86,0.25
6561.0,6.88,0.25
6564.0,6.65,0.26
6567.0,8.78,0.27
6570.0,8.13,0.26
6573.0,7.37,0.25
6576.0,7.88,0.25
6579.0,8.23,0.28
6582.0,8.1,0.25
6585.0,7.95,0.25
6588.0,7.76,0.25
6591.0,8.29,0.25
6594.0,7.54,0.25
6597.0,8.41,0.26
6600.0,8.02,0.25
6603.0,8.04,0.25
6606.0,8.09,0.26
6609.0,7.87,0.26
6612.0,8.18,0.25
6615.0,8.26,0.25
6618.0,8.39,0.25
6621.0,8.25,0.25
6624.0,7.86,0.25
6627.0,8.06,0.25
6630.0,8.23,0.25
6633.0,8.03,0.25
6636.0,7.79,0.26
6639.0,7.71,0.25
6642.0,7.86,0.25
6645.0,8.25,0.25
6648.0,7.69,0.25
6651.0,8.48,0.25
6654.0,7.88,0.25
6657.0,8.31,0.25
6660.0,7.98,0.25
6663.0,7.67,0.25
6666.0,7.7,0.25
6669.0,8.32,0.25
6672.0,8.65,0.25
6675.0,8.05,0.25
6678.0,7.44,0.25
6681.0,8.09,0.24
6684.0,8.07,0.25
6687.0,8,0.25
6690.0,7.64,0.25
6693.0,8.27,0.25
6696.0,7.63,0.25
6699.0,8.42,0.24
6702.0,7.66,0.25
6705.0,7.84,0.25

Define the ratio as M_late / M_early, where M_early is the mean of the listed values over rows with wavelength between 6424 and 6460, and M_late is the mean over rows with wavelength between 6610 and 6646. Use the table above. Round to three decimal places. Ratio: 0.990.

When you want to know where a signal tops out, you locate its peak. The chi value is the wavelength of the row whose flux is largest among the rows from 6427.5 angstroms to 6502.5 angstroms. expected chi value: 6447.0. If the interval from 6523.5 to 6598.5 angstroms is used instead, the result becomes 6567.0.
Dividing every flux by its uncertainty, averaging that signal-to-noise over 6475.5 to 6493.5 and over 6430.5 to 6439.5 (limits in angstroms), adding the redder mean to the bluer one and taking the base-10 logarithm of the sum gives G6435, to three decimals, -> 1.794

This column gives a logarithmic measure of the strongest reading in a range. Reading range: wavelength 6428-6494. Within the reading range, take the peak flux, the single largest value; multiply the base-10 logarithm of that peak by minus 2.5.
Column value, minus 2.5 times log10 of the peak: -2.36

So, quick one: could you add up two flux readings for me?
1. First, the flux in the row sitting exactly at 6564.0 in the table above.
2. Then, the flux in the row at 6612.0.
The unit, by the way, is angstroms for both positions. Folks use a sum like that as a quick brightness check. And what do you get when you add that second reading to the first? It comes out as 14.8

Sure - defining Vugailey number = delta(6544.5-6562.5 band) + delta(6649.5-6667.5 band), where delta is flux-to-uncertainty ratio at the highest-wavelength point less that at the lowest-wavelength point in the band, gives -5.1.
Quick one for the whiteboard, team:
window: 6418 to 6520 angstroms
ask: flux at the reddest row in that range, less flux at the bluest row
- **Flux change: 0.3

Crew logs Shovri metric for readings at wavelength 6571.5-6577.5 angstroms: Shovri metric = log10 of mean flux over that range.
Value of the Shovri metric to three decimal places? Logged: 0.882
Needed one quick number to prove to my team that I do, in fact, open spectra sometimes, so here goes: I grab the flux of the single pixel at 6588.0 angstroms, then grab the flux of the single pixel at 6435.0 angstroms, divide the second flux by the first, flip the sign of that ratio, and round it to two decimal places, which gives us -1.12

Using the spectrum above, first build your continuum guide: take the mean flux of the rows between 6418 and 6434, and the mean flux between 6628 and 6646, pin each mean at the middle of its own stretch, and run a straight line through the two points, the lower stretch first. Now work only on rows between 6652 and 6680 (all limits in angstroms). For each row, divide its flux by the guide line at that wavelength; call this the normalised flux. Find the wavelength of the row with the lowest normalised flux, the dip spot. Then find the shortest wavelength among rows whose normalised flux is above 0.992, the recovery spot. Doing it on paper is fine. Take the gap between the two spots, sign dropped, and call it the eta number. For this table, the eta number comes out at 21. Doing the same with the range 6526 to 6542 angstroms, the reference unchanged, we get 3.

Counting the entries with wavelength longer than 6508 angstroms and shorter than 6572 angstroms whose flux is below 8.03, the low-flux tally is 10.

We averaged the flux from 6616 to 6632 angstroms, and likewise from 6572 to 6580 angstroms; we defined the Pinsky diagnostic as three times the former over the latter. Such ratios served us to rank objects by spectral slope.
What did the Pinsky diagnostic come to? 3.13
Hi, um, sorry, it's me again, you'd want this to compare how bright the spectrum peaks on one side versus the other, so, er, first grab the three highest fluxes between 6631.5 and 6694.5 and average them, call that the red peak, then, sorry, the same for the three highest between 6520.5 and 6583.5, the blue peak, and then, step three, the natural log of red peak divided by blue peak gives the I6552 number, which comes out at -0.017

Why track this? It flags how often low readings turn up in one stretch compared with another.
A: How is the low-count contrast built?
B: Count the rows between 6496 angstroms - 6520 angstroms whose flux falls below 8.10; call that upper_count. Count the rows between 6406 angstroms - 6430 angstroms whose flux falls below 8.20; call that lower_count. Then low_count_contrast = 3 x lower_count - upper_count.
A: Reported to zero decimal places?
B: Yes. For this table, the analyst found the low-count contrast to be 17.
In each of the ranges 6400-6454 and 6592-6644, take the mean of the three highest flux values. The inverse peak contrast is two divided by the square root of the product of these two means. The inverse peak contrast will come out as 0.2345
